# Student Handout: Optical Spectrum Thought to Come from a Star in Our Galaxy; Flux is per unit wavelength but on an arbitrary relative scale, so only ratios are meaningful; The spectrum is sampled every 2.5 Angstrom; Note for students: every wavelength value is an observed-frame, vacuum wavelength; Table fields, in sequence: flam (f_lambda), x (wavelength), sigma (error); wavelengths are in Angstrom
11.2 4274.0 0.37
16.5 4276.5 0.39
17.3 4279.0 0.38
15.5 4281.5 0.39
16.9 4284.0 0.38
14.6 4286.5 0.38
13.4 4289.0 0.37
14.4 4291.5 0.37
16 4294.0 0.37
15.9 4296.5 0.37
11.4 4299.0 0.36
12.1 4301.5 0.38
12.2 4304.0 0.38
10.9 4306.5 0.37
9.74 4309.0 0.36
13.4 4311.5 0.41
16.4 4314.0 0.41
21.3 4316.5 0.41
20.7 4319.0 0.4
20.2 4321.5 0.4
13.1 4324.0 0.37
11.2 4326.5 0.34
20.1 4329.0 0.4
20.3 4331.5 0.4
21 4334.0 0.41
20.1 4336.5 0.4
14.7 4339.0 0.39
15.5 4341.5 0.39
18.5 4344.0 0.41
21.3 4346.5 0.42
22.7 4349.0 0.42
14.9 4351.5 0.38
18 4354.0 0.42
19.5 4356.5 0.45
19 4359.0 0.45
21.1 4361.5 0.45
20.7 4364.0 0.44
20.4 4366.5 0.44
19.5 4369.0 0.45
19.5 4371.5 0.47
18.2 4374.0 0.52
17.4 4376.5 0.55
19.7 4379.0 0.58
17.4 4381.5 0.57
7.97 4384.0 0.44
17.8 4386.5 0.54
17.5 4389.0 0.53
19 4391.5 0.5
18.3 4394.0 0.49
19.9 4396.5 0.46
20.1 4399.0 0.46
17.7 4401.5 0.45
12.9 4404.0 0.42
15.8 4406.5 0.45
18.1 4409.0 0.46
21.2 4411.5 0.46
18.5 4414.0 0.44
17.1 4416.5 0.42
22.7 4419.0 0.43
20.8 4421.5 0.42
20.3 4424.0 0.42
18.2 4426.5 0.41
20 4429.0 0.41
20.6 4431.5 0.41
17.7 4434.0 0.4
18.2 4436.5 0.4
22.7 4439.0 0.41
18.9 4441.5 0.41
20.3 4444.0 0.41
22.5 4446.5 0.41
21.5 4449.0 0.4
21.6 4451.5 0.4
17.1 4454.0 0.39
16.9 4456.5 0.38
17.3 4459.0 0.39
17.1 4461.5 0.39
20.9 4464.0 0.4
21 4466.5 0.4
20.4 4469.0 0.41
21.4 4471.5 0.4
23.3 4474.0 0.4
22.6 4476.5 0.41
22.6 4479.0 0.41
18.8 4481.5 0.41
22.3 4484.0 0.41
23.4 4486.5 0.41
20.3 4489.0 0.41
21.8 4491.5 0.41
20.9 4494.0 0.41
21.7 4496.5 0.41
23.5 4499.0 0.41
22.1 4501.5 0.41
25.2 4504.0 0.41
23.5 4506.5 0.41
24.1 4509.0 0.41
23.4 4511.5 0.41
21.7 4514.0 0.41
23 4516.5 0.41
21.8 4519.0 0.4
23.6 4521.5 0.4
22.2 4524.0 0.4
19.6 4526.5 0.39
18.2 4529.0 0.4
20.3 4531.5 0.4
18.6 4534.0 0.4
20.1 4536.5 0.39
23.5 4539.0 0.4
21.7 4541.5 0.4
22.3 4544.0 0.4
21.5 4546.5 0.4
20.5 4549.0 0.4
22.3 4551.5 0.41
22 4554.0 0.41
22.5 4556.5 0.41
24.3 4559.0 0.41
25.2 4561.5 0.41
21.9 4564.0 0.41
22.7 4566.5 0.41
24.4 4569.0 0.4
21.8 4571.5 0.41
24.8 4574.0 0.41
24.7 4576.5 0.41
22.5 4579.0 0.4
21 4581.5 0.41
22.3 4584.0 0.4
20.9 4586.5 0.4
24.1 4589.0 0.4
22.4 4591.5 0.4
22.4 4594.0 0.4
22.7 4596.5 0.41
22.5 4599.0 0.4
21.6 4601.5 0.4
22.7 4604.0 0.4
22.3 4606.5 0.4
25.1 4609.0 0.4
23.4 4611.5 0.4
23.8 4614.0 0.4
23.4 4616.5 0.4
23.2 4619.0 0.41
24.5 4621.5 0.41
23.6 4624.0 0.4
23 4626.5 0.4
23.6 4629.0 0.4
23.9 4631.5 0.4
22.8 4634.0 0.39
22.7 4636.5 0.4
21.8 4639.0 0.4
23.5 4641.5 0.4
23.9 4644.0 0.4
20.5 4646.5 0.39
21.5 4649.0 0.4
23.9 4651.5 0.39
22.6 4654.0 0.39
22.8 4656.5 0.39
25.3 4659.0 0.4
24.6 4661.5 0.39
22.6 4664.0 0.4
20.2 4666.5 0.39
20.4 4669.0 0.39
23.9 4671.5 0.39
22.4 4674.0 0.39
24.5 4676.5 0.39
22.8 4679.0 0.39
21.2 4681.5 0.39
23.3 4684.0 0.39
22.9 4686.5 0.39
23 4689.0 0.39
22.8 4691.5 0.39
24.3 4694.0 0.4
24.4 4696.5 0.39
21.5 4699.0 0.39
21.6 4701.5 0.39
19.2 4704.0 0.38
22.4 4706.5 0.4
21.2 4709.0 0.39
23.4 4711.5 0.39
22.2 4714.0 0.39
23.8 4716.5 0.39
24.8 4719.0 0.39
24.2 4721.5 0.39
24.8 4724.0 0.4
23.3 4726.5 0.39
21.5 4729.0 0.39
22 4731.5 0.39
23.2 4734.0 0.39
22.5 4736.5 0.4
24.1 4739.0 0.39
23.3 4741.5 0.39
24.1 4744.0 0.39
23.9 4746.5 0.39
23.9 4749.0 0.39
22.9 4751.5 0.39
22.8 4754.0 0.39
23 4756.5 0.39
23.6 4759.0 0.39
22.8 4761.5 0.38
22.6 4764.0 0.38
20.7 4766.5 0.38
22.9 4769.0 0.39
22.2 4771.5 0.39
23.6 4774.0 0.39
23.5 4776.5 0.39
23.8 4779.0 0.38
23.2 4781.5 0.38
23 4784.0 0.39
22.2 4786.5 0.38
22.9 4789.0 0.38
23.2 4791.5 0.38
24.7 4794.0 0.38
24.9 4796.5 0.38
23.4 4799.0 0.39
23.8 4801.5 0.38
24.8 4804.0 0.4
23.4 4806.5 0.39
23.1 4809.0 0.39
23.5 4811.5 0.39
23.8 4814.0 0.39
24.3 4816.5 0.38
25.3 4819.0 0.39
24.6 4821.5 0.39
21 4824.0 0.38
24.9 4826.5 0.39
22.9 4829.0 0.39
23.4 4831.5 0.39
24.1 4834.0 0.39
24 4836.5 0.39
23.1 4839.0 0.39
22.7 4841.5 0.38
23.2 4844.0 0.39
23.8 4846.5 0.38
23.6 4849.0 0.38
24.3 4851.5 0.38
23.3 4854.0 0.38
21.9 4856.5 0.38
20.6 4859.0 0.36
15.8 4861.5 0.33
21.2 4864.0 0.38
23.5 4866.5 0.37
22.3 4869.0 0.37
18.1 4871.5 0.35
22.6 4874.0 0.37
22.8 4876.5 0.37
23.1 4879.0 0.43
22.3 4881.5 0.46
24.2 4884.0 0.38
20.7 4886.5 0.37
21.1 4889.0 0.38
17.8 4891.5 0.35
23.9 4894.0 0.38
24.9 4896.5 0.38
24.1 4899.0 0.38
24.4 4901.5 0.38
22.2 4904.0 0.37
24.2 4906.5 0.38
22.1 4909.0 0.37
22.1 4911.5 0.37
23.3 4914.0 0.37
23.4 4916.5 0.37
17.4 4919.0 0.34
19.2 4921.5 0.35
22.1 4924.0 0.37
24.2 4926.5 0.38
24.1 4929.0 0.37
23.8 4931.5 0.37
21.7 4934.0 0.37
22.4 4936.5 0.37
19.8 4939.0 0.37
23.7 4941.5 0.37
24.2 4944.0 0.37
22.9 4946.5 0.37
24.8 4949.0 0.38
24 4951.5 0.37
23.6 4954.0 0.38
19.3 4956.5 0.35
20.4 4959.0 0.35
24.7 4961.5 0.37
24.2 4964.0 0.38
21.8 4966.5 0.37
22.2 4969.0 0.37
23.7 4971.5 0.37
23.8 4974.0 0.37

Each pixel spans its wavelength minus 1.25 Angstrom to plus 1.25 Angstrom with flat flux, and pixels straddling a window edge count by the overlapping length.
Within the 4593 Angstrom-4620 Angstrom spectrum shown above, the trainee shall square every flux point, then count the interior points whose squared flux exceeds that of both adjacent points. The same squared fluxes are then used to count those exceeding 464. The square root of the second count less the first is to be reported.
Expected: 2.6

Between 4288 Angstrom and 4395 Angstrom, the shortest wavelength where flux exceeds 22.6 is 4349.0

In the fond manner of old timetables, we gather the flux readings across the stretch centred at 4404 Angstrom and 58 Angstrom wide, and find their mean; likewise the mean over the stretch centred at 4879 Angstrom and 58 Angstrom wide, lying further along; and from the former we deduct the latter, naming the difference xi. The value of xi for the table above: -3.9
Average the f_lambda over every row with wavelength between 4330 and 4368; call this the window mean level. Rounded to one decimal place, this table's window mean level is 19.2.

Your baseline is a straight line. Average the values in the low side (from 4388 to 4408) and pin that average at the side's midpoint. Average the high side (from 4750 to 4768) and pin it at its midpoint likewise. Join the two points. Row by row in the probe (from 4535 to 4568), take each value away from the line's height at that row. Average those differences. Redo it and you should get -2.6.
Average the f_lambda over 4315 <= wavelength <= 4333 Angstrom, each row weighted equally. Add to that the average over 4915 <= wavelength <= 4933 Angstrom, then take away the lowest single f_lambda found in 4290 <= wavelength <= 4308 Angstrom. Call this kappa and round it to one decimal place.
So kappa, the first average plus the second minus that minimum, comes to 29.3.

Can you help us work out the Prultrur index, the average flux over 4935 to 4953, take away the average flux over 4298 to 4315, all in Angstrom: 10.8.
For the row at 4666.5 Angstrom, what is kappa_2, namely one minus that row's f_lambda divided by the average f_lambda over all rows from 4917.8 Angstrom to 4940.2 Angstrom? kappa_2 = 0.07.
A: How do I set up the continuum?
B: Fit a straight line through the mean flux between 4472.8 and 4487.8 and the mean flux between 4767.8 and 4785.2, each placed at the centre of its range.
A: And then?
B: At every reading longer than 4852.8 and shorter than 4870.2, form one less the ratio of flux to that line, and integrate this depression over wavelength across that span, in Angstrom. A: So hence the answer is 1.7 Angstrom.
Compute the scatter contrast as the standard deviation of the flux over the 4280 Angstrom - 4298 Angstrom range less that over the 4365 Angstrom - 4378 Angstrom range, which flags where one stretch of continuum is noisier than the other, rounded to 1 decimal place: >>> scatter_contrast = 0.0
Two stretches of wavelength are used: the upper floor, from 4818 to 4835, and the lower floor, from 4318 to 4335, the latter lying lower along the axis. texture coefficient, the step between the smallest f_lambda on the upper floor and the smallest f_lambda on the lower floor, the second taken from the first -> 10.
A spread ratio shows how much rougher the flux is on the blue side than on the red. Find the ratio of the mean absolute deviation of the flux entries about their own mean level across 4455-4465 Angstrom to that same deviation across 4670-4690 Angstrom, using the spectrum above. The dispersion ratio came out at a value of 2.1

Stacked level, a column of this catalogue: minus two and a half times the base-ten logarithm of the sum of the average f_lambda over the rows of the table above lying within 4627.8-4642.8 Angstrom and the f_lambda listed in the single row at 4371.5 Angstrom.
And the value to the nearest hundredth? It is -4.07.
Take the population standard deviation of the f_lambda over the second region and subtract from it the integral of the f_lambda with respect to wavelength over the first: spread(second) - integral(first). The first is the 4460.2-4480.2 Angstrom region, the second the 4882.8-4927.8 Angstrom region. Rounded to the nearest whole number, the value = -421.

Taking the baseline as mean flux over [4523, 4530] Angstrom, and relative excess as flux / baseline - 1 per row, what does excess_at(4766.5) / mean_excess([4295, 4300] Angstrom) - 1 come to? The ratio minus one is -1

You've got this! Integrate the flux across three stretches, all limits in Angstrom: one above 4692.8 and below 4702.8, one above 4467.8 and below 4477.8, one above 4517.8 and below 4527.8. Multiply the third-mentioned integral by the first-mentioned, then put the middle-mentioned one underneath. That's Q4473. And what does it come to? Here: 228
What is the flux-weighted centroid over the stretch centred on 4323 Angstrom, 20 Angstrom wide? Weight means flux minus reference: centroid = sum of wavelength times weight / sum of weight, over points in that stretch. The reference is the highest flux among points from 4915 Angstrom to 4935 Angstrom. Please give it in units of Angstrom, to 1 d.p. 4323.1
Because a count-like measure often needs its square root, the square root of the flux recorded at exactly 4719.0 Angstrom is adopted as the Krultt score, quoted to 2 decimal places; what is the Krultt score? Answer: 4.98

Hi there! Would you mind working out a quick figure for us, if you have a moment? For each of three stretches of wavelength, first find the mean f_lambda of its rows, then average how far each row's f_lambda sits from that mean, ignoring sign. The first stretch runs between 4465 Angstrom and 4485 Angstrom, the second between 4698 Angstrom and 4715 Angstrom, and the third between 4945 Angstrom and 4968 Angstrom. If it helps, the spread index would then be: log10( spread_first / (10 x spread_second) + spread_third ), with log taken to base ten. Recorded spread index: 0.23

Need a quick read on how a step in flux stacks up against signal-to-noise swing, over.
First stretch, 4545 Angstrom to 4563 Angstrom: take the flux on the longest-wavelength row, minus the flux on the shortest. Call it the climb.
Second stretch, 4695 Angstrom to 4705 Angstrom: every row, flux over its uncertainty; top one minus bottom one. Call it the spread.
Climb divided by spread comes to 0.31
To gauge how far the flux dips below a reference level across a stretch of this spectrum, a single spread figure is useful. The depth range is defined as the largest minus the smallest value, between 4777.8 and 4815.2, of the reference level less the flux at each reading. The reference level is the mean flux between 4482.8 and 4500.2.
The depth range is 3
